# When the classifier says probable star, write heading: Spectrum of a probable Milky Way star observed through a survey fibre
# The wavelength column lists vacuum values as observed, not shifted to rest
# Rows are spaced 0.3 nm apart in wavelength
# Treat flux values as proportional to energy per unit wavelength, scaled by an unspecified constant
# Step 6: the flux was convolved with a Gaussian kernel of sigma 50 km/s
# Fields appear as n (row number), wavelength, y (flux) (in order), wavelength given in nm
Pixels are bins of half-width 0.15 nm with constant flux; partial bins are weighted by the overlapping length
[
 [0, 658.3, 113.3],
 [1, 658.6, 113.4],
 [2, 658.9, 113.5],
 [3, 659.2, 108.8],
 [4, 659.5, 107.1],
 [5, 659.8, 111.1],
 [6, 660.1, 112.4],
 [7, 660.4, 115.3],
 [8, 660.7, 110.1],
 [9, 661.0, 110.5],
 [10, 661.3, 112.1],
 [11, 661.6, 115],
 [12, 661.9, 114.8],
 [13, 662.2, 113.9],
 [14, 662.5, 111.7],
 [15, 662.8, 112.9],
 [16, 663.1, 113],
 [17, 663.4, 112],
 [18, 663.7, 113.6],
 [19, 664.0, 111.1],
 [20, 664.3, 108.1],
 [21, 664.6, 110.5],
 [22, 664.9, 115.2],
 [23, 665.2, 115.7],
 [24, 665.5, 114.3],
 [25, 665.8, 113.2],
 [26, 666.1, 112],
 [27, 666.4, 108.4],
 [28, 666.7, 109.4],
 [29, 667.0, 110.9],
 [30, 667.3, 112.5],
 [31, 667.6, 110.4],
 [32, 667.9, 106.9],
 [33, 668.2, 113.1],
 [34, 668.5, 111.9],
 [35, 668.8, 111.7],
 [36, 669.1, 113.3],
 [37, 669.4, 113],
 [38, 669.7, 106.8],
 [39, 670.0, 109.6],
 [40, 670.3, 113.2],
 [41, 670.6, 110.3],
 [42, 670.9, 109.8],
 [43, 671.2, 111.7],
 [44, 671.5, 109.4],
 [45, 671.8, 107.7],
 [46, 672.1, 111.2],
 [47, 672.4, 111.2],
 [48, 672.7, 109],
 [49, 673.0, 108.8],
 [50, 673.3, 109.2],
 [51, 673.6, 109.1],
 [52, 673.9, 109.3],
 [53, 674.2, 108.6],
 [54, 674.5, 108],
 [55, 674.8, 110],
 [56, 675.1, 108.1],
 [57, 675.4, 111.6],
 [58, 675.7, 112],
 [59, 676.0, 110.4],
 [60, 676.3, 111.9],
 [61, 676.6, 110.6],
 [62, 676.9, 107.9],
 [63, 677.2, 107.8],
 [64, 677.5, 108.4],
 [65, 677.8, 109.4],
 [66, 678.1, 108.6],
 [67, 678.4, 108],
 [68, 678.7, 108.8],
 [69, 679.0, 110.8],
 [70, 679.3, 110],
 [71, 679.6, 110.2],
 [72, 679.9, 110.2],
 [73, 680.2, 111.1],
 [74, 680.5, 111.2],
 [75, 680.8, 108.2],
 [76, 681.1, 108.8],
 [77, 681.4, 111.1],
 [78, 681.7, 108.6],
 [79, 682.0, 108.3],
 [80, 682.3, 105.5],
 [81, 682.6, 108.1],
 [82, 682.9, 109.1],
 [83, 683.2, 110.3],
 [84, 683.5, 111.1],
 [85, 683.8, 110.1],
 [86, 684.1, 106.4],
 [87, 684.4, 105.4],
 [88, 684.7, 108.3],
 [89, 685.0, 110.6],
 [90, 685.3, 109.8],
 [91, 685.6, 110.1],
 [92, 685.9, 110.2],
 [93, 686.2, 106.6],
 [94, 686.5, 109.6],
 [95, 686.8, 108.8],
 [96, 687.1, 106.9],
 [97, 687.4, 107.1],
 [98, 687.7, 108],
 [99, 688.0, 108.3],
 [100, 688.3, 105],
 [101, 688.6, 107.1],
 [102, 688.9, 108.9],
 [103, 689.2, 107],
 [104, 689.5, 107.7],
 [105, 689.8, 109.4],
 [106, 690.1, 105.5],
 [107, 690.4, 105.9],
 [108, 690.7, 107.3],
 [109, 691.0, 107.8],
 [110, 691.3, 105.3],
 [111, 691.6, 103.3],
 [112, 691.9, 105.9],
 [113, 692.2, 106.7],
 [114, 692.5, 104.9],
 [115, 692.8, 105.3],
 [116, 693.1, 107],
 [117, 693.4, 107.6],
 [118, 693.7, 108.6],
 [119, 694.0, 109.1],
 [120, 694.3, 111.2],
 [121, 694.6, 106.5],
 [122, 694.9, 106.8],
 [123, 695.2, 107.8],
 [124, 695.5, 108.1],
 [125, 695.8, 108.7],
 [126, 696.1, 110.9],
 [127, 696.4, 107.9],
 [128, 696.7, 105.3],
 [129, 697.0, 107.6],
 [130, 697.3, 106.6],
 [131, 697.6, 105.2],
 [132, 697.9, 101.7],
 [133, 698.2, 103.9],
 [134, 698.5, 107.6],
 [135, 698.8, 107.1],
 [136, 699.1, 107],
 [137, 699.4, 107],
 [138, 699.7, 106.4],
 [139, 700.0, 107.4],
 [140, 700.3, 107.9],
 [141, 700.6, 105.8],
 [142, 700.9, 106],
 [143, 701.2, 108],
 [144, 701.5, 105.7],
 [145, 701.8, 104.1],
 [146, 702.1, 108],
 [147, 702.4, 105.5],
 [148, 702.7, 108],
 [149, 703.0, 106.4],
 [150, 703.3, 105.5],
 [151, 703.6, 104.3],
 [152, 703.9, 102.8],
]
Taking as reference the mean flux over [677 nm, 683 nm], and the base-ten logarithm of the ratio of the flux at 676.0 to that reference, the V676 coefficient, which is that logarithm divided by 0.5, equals 0.010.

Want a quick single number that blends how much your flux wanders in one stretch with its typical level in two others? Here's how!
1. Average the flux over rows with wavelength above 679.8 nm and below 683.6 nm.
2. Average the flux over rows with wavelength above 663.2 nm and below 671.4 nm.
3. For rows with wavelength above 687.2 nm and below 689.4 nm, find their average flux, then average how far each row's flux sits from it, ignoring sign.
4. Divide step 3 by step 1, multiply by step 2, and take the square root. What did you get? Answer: 0.96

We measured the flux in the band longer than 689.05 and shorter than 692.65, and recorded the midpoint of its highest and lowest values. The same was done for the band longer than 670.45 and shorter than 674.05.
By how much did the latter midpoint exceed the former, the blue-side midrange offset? 3.35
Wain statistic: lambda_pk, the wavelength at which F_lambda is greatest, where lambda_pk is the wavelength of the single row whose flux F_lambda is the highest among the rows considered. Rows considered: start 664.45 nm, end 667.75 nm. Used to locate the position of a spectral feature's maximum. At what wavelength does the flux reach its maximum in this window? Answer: 665.2 nm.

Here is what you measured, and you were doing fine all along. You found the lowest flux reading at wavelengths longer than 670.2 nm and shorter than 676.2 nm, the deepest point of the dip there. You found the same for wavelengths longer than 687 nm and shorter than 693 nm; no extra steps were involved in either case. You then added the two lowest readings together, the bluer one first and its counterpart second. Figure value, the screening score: 211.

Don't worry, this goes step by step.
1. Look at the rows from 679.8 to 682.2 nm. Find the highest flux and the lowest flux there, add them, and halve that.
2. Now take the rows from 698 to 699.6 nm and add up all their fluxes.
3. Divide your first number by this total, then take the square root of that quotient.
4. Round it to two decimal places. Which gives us 0.45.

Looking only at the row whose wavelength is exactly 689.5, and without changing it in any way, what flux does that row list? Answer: 107.7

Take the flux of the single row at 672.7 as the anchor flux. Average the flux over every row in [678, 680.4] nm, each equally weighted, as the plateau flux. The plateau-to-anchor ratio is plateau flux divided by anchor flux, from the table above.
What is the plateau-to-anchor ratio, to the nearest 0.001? 1.007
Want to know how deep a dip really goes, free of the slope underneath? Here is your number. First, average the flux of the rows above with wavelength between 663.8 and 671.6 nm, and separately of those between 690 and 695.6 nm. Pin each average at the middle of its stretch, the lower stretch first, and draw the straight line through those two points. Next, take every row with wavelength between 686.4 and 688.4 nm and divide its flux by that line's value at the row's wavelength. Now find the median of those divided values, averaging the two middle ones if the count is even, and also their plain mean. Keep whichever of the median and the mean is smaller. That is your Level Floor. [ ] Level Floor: 0.999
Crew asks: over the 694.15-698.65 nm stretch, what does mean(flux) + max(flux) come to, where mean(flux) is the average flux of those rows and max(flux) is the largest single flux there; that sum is 218.3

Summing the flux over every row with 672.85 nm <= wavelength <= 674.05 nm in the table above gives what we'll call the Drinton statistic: 436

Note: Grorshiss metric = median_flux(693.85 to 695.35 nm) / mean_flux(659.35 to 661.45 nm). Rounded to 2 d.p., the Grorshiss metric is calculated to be 0.97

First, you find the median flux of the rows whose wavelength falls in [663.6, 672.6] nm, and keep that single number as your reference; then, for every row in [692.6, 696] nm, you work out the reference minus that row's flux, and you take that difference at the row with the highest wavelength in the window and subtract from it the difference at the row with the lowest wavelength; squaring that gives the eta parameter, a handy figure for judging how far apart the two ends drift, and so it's 12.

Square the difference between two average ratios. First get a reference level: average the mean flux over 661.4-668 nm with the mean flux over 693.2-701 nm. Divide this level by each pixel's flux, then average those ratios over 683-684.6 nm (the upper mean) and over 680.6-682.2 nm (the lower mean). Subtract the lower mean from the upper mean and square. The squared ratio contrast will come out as 0.0000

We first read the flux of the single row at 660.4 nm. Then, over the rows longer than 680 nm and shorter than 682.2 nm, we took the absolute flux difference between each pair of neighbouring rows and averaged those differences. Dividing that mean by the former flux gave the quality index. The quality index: 0.013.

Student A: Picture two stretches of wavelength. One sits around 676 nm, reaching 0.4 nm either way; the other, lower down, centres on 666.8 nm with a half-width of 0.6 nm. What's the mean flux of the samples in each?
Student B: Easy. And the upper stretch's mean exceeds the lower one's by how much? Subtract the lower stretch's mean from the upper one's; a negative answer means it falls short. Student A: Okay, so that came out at 1.1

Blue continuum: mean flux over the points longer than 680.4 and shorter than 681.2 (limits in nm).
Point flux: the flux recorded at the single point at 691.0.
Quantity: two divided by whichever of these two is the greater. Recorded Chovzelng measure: 0.0183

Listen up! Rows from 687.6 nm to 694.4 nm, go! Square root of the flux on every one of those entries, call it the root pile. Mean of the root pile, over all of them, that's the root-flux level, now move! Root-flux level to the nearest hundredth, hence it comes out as 10.35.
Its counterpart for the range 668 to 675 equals 10.50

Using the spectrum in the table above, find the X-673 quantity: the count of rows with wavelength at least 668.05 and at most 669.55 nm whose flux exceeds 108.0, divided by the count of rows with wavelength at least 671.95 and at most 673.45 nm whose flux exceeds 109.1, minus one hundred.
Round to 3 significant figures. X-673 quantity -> -98.3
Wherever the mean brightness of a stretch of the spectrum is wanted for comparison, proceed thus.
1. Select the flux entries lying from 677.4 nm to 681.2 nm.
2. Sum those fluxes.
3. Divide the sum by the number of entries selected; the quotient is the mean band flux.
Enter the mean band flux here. 110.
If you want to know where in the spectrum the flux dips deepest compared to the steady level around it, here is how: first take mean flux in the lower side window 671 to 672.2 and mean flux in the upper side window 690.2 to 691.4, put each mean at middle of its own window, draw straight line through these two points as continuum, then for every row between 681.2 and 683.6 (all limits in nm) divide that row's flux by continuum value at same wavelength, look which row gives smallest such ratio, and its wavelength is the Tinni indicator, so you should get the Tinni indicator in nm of 682.3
